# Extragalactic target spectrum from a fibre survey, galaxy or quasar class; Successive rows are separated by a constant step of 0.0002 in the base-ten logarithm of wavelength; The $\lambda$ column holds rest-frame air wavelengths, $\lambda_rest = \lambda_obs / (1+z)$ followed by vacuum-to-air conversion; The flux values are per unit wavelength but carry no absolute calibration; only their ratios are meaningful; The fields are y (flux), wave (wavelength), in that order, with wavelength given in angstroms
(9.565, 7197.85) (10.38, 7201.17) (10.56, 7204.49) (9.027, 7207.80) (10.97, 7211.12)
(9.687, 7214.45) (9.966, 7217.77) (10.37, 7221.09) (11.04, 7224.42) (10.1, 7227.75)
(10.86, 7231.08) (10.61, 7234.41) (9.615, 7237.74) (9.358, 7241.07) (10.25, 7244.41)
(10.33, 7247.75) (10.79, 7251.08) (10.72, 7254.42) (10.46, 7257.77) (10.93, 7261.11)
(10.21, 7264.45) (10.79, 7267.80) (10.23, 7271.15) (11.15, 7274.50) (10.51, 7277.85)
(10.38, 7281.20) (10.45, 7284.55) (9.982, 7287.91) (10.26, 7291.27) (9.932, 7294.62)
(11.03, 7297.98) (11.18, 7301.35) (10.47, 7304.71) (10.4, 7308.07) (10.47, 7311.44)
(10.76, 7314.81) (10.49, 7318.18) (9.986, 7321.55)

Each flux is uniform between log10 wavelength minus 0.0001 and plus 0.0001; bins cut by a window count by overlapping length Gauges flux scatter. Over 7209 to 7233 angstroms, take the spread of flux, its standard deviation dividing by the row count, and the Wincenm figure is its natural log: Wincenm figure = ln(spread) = -0.7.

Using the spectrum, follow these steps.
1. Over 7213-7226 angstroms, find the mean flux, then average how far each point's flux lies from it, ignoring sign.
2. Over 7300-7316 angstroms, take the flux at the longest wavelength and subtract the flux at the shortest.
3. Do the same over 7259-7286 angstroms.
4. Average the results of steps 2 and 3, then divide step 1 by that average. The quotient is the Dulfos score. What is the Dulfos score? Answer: -1.0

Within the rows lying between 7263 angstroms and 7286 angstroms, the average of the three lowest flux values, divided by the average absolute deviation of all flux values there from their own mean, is 41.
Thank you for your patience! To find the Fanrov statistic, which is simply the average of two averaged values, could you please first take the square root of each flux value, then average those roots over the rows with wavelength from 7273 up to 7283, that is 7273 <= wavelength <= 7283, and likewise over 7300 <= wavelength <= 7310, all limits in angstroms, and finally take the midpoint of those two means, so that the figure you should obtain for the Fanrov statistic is 3.27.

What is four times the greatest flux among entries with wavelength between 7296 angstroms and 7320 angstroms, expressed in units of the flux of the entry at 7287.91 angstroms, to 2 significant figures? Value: 4.5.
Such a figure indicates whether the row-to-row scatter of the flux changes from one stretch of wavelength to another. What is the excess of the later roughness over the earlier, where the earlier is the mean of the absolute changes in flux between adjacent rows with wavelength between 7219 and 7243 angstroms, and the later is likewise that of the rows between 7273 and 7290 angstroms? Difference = -0.32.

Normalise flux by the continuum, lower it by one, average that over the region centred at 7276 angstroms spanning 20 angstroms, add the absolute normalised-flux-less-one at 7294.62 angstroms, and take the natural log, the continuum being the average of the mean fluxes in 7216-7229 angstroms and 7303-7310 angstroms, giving -2.77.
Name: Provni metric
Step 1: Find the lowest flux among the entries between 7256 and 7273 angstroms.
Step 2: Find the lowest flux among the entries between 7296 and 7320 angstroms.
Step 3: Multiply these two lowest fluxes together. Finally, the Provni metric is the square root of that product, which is 10.30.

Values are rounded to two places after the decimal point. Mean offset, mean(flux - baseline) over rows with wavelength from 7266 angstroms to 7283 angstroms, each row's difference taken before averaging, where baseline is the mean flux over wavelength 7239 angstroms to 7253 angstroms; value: 0.43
